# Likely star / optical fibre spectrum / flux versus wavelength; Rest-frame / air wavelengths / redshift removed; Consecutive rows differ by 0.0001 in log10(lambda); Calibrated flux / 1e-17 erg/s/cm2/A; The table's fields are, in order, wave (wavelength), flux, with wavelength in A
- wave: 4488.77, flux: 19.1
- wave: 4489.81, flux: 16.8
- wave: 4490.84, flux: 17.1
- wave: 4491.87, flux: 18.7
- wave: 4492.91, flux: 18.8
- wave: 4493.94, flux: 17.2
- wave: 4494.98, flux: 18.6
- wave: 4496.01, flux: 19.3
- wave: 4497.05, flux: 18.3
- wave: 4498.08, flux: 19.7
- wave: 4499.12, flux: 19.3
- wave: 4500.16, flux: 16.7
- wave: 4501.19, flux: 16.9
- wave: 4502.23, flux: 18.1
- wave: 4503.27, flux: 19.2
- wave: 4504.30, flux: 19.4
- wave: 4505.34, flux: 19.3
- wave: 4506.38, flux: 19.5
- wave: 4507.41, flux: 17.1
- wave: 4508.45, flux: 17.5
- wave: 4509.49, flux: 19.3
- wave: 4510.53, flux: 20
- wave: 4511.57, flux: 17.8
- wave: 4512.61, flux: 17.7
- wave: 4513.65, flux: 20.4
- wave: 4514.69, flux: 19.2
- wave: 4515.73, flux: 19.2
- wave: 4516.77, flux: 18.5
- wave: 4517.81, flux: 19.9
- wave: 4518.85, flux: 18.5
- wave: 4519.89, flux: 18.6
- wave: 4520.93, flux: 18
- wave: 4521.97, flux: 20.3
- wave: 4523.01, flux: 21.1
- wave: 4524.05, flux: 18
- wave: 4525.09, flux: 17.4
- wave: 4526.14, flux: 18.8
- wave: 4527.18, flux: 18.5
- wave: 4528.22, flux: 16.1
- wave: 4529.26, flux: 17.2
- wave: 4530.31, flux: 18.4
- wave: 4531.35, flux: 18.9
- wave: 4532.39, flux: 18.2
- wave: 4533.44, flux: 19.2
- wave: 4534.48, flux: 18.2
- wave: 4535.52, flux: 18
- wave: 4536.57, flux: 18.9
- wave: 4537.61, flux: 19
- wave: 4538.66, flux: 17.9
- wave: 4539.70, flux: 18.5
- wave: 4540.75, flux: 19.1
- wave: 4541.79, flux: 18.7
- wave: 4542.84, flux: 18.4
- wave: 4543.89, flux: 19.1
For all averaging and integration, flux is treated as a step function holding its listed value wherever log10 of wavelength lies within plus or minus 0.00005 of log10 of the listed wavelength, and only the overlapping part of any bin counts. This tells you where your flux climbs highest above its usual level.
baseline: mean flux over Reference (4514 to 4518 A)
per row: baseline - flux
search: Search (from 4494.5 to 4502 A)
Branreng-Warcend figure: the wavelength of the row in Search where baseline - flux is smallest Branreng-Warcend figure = 4498.08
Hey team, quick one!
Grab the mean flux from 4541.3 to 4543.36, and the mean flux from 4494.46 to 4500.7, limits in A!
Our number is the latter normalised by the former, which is 1.01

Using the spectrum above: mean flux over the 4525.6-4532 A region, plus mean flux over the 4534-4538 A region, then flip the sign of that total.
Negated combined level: -36.5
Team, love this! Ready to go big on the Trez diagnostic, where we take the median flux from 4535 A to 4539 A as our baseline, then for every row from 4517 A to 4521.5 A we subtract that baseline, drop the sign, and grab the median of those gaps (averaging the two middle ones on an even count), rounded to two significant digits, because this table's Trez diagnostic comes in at 0.30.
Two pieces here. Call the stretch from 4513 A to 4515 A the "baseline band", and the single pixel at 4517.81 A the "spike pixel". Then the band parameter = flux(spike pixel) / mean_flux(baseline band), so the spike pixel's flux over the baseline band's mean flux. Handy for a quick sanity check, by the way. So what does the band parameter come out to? 1.01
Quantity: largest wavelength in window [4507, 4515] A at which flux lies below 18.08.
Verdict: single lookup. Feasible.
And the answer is 4512.61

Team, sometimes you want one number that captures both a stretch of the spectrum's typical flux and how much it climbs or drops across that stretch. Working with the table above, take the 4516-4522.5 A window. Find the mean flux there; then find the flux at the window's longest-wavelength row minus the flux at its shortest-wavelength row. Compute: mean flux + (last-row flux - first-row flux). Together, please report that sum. 20.8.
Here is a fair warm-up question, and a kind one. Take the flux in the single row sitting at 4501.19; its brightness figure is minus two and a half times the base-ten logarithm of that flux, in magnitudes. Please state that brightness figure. -3.07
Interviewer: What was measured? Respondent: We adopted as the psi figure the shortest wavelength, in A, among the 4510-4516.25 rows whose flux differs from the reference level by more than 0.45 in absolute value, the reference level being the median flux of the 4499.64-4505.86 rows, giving 4510.53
